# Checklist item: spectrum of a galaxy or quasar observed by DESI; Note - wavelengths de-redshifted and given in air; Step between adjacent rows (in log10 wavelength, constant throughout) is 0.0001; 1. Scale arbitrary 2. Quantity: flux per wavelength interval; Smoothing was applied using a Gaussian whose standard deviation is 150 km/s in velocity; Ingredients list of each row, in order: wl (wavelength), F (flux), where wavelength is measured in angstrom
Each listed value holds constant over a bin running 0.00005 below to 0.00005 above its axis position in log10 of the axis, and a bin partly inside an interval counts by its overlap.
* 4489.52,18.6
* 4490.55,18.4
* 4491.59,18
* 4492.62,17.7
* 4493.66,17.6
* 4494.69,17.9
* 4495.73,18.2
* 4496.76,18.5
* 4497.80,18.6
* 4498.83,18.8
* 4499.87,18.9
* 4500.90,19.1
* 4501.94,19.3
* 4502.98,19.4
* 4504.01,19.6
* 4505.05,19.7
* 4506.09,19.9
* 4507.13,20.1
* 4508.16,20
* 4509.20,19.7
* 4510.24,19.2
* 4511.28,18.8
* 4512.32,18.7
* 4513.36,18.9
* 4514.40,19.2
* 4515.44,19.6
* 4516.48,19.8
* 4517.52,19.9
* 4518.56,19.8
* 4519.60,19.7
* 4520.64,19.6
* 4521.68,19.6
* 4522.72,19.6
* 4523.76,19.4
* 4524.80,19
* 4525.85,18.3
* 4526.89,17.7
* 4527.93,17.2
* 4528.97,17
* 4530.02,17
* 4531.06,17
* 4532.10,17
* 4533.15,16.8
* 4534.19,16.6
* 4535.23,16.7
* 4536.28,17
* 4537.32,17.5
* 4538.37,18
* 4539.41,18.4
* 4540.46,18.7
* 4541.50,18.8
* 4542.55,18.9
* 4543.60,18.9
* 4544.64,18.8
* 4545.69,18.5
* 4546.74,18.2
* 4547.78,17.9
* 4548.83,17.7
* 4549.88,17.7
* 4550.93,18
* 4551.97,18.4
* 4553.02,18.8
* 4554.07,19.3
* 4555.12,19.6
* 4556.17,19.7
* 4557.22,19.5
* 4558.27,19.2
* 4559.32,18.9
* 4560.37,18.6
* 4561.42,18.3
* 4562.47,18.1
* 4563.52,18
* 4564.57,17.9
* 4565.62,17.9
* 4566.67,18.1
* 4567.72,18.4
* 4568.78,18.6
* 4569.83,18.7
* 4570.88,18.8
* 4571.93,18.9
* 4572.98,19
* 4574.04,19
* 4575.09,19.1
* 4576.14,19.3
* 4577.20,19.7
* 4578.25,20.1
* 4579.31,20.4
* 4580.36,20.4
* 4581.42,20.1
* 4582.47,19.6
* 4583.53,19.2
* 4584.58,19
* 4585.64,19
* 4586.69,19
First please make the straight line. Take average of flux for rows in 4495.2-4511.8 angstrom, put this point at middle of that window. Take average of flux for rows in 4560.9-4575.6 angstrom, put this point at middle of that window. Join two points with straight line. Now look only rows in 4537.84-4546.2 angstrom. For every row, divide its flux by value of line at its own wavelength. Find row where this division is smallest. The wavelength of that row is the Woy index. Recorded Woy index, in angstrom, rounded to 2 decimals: 4538.37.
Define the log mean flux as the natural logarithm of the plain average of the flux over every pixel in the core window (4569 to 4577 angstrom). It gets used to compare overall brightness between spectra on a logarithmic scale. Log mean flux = 2.94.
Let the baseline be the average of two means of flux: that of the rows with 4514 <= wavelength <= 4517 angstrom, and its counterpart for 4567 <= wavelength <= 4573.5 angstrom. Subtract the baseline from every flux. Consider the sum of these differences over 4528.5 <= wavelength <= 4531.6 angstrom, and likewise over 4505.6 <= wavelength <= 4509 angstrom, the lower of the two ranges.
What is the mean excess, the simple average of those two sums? -1.9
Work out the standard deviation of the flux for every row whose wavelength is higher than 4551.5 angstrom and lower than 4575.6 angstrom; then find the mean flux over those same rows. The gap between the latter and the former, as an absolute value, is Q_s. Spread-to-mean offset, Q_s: 18.2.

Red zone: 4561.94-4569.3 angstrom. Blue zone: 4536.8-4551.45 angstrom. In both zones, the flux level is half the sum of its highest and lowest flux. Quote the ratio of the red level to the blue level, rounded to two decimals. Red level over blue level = 1.00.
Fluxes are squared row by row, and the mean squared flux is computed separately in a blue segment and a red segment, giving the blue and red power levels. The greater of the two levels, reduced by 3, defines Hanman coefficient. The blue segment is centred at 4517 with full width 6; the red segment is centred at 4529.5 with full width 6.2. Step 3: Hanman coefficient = 384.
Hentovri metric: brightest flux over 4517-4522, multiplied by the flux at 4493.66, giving 350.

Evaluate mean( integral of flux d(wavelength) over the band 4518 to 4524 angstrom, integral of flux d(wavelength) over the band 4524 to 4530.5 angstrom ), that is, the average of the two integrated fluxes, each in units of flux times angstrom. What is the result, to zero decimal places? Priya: 117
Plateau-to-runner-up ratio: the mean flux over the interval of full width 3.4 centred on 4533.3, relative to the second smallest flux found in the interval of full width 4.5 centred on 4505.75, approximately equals 0.853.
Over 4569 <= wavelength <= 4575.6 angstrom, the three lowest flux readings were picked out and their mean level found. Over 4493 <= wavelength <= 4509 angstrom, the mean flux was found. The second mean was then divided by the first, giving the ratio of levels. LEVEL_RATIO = 1.01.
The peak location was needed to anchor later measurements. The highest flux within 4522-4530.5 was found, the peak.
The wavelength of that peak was 4522.72 angstrom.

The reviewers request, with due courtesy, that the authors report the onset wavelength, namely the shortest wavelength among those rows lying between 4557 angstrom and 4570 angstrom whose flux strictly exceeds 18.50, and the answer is 4557.22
